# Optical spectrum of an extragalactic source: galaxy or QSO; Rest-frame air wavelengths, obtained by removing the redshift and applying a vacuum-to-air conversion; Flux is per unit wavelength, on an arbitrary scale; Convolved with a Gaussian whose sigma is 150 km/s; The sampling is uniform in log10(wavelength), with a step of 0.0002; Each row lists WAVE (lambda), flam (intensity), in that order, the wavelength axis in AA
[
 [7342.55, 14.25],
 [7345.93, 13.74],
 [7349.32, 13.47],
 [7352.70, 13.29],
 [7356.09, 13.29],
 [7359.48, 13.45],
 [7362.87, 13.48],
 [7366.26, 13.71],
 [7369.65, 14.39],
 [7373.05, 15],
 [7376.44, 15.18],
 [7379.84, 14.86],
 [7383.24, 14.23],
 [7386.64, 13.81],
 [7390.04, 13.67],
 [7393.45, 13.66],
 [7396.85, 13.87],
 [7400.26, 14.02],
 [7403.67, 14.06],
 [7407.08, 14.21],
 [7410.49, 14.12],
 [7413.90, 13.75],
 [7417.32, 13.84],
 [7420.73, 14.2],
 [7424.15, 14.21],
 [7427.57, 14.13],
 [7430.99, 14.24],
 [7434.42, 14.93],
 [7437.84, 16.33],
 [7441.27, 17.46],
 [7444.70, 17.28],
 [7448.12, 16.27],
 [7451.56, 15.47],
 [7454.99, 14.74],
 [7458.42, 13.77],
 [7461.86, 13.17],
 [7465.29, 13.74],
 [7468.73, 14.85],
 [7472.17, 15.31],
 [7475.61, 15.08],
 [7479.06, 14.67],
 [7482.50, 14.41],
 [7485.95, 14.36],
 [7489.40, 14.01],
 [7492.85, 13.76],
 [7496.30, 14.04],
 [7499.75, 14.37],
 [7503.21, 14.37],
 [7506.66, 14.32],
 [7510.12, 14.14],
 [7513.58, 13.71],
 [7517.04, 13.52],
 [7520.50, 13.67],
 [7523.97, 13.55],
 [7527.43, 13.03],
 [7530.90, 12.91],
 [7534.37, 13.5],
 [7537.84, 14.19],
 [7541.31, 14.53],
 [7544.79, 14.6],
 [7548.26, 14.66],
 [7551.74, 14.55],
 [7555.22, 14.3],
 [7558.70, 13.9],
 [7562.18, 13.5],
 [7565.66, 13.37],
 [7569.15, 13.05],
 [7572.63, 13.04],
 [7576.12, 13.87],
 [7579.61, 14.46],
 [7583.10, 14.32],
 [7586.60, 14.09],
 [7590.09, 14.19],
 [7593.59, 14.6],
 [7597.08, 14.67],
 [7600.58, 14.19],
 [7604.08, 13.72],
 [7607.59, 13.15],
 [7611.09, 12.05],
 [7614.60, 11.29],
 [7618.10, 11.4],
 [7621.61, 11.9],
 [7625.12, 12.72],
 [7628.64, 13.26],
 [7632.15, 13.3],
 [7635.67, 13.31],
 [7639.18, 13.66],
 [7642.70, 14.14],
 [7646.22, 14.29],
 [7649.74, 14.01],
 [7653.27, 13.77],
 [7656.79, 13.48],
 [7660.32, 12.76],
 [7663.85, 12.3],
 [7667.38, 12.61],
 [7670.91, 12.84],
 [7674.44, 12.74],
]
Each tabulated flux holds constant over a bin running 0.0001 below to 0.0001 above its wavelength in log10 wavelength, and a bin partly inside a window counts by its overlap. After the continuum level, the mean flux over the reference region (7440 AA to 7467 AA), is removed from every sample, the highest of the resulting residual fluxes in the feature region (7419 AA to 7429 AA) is -1.0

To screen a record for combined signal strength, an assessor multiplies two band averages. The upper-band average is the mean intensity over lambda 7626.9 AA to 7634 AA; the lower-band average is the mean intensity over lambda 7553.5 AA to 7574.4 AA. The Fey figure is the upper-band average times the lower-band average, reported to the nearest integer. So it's 180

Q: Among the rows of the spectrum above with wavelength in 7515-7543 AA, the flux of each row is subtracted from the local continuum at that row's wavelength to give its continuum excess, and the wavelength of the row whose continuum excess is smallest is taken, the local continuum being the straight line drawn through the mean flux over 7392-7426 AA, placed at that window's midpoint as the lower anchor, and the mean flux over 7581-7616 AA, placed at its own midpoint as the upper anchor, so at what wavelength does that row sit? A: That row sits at 7541.31 AA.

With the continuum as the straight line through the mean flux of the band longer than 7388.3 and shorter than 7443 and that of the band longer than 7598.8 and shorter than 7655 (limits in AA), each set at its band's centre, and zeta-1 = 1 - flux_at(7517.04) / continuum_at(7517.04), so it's 0.02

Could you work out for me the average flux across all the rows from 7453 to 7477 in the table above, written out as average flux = 14.4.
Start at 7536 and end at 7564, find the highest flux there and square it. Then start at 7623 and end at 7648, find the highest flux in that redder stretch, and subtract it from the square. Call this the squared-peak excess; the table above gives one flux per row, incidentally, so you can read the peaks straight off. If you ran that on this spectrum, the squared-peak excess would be 201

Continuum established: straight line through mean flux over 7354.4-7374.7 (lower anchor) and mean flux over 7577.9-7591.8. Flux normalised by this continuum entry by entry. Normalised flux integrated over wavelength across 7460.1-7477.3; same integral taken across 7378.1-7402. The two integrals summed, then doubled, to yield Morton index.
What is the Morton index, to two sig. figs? 83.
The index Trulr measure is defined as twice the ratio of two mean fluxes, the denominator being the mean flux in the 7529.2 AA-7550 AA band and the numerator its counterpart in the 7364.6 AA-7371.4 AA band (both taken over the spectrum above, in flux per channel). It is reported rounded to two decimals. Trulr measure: 2.00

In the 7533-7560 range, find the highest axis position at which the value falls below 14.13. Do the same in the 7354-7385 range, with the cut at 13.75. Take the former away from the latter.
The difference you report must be -192.4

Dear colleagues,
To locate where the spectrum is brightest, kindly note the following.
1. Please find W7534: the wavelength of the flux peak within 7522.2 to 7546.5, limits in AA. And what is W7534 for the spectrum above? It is 7544.79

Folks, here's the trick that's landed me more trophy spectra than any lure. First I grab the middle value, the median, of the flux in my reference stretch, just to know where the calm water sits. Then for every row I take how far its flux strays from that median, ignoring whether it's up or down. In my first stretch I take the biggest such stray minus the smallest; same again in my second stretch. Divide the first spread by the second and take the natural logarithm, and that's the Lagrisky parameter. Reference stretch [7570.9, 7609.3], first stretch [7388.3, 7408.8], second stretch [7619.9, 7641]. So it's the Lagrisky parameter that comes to -1.2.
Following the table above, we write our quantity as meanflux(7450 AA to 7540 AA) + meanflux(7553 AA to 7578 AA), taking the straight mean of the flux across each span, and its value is 27.7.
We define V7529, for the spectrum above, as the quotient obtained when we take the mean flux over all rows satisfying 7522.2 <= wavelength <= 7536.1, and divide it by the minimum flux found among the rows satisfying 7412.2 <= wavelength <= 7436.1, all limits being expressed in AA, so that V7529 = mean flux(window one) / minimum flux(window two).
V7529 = 0.96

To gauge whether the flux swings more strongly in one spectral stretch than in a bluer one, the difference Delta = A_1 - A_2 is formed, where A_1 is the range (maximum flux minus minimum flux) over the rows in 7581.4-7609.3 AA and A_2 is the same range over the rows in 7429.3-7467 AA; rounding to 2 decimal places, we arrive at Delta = -2.77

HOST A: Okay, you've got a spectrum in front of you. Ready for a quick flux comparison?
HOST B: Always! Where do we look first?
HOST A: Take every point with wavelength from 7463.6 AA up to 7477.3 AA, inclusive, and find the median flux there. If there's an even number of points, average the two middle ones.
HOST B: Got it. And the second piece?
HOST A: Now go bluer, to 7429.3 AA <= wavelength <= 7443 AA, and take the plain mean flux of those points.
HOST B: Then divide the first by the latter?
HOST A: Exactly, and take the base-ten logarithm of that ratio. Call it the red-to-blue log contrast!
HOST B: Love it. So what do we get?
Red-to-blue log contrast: -0.02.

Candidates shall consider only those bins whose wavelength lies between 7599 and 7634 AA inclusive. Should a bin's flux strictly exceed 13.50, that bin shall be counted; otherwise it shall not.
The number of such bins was 2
